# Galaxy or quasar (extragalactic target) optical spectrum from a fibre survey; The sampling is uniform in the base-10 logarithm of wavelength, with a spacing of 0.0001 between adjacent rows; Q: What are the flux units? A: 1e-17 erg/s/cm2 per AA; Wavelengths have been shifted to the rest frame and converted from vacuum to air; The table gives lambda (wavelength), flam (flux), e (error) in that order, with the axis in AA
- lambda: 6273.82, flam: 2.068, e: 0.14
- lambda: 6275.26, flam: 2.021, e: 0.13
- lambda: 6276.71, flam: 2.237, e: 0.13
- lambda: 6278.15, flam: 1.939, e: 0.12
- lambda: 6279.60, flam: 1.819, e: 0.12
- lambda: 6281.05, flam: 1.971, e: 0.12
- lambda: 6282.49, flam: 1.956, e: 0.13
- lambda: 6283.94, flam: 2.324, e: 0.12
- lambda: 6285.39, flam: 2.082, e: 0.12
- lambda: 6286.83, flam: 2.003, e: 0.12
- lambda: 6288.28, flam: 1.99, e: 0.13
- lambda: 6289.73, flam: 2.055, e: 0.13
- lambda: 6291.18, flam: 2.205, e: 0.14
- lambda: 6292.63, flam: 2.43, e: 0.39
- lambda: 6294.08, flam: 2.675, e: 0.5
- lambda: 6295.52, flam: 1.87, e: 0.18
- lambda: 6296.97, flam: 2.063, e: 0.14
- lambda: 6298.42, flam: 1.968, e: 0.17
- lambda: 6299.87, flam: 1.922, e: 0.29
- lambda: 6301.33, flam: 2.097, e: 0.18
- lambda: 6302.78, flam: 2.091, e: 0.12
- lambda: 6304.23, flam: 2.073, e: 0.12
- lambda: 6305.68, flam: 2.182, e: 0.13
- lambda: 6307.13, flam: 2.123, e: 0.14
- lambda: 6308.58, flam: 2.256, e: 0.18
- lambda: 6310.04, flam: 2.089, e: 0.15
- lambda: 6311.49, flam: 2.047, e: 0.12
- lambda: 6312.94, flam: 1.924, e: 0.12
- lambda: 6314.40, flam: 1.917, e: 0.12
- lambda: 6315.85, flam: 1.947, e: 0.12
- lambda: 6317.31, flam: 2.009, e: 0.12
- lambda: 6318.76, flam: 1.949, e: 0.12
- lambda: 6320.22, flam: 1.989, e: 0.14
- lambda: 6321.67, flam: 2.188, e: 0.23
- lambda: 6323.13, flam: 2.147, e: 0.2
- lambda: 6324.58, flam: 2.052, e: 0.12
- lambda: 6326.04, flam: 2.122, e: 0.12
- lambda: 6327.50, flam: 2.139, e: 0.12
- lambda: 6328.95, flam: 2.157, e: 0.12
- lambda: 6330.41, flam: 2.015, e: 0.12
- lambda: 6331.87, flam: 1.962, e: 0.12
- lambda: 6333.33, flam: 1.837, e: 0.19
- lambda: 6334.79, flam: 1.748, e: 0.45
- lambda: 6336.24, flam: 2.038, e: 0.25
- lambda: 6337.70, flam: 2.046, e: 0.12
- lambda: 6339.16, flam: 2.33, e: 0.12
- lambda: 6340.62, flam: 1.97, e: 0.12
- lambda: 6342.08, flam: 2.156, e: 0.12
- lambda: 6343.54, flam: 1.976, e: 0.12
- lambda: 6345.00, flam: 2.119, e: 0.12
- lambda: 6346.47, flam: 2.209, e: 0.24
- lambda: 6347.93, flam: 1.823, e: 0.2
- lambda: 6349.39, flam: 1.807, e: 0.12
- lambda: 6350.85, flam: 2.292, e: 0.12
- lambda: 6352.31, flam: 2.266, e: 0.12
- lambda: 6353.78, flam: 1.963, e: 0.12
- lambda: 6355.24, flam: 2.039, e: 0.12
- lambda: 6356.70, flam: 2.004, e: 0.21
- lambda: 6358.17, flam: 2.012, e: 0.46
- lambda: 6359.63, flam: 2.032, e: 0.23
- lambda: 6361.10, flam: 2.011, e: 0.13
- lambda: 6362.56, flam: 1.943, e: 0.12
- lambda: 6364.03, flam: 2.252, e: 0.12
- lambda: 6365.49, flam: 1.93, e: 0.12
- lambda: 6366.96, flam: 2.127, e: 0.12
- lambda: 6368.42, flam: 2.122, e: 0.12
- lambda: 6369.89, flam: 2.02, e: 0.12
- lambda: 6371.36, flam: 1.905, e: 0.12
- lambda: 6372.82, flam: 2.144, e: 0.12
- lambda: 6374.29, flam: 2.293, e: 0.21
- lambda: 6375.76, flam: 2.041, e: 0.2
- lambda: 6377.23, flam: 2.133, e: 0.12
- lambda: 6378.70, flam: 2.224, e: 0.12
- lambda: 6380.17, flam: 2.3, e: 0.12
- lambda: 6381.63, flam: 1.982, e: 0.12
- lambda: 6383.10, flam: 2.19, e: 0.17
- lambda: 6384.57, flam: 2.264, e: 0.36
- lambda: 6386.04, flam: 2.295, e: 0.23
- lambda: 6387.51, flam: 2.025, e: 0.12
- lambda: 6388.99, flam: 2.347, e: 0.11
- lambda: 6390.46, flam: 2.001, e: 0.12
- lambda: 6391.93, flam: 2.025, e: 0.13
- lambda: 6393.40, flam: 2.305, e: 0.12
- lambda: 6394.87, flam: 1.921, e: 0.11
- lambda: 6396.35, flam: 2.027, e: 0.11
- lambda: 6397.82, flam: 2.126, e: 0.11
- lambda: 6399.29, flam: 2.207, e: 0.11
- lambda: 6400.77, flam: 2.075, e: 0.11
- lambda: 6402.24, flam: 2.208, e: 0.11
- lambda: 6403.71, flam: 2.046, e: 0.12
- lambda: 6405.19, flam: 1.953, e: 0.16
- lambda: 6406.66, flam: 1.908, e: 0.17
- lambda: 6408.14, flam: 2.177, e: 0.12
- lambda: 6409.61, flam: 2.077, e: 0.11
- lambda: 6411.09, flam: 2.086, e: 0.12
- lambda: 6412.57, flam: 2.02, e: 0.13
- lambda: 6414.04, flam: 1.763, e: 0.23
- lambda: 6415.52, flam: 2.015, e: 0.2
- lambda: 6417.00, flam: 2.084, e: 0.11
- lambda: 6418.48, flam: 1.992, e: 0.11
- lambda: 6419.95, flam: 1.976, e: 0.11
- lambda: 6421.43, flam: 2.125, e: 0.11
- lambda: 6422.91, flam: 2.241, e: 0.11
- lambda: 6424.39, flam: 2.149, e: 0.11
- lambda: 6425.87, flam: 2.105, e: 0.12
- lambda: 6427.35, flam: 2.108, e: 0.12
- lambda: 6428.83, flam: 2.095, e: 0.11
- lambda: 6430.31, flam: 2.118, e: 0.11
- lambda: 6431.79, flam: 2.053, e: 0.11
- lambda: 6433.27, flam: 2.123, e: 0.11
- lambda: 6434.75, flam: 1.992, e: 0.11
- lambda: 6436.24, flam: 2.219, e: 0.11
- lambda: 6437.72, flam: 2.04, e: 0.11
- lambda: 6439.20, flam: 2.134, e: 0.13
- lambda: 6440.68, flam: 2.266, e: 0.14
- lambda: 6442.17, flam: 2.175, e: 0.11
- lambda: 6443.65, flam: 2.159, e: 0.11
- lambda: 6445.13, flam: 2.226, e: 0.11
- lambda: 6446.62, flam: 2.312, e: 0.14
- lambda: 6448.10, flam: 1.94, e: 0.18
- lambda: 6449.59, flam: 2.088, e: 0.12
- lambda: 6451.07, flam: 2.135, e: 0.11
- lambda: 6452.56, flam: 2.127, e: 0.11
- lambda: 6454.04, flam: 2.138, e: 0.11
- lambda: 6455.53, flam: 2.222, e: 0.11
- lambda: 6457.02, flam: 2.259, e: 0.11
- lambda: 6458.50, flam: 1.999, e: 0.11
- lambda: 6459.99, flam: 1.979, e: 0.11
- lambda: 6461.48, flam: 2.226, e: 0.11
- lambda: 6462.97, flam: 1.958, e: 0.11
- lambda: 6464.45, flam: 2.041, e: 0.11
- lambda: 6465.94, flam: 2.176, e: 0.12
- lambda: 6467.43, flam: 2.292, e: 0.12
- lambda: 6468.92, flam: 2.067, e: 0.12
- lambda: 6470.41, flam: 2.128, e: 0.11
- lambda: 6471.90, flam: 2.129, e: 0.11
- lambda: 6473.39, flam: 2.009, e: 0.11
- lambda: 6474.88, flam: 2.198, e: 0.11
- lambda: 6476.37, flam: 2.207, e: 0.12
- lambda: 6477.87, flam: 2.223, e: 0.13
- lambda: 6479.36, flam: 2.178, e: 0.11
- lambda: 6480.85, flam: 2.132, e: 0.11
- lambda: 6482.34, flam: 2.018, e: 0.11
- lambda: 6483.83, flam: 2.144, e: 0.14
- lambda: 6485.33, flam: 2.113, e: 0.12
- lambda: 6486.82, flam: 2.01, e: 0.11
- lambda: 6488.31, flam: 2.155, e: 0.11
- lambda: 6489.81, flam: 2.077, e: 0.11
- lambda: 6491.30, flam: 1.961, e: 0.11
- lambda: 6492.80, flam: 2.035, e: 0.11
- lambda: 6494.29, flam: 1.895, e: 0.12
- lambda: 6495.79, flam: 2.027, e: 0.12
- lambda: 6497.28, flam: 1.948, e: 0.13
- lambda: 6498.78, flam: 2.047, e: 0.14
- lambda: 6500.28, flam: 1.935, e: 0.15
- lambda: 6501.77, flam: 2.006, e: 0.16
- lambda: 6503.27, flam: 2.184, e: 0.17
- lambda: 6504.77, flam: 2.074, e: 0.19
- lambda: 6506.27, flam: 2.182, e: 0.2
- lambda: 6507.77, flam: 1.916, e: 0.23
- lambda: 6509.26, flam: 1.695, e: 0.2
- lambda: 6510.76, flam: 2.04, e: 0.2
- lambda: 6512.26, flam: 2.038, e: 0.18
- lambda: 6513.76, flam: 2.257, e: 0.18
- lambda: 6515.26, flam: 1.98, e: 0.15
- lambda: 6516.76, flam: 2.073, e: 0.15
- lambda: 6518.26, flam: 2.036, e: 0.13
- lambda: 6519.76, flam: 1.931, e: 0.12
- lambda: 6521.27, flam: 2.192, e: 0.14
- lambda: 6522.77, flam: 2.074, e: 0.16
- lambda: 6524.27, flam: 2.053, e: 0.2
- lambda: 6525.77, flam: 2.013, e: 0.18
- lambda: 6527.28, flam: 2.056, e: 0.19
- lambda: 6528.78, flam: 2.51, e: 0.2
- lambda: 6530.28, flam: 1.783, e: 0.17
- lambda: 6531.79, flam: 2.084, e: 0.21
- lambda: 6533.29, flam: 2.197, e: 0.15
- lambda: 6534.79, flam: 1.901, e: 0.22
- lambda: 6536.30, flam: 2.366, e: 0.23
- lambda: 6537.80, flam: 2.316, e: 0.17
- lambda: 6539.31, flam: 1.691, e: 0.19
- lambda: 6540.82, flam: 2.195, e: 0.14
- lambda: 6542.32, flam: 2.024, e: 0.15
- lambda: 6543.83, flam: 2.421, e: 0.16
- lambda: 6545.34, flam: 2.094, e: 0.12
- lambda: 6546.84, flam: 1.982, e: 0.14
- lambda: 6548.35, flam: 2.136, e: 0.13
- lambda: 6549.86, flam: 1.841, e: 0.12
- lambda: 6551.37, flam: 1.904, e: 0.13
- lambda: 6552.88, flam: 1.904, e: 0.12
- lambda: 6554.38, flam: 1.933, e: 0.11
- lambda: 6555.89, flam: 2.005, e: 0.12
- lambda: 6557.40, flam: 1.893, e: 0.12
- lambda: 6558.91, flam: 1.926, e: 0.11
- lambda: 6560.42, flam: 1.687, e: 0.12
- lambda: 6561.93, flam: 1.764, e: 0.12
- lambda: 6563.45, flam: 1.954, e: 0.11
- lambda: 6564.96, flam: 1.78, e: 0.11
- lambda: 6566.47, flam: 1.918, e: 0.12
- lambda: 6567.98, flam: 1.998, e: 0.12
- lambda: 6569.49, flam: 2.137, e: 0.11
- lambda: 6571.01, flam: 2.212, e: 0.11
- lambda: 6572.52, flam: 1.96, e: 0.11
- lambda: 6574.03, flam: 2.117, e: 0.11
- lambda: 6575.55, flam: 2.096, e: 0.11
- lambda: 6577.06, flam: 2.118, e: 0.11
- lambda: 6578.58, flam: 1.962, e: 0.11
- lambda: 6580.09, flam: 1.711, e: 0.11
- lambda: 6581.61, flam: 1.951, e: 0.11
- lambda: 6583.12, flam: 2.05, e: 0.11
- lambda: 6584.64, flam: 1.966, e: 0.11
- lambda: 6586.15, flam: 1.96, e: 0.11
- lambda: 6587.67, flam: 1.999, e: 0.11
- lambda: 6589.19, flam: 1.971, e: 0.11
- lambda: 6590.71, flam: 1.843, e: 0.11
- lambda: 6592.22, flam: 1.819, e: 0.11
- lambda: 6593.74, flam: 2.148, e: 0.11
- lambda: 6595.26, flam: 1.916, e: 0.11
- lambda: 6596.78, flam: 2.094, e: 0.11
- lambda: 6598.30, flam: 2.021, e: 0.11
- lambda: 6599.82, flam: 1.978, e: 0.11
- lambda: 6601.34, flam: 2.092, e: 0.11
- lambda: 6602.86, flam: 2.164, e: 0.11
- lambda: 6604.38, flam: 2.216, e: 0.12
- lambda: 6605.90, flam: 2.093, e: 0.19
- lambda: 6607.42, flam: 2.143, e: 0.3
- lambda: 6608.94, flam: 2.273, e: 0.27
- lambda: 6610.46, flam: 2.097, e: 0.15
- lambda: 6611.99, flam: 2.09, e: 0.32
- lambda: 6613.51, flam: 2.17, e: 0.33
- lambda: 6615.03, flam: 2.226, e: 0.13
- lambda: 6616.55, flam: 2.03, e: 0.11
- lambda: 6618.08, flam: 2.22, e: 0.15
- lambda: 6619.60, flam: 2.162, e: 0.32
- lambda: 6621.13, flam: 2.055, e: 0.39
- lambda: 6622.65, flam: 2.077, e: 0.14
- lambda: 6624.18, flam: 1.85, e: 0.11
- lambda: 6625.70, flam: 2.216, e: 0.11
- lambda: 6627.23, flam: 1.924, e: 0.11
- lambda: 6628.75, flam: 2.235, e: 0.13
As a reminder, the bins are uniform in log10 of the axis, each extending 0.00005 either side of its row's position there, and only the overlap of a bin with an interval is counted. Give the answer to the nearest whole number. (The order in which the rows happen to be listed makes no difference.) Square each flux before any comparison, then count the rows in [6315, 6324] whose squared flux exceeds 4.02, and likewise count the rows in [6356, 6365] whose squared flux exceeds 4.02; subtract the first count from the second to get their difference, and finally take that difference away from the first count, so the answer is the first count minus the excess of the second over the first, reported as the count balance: 2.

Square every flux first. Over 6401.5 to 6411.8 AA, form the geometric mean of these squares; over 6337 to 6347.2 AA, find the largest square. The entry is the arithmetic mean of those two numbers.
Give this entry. 4.84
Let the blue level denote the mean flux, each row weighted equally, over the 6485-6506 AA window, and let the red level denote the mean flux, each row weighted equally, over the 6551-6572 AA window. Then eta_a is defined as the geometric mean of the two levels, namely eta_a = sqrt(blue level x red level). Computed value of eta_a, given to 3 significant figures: 1.98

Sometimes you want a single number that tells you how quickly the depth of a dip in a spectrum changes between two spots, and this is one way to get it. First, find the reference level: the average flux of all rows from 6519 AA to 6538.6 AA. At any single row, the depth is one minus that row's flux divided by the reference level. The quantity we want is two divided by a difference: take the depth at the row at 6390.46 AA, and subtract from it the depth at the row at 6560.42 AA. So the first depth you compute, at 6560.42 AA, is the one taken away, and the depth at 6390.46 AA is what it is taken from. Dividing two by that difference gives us -13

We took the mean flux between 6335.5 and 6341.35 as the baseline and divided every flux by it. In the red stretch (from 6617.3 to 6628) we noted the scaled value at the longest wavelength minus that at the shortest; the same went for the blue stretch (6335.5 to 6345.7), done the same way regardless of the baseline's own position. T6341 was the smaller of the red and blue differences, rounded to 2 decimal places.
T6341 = -0.14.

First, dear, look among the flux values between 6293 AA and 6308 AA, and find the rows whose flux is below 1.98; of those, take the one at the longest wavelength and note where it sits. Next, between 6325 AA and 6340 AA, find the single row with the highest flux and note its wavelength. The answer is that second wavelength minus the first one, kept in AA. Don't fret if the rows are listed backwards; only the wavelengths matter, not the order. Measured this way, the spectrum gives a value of 39.3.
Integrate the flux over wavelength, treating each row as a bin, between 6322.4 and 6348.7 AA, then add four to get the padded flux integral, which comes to 57.8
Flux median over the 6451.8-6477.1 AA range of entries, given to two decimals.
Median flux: 2.13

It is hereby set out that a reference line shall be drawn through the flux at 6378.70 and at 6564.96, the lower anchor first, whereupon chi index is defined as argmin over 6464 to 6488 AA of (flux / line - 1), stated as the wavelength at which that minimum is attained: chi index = 6473.39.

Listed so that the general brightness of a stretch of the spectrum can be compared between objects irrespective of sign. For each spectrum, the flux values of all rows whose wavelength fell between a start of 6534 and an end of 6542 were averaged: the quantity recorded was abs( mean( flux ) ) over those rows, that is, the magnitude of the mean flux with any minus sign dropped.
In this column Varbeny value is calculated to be 2.09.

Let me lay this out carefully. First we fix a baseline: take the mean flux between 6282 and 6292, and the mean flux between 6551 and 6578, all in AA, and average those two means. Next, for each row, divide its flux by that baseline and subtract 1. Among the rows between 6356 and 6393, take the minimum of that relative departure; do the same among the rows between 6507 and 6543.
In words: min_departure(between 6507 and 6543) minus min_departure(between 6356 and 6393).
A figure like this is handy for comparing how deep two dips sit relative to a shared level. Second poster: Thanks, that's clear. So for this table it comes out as -0.106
